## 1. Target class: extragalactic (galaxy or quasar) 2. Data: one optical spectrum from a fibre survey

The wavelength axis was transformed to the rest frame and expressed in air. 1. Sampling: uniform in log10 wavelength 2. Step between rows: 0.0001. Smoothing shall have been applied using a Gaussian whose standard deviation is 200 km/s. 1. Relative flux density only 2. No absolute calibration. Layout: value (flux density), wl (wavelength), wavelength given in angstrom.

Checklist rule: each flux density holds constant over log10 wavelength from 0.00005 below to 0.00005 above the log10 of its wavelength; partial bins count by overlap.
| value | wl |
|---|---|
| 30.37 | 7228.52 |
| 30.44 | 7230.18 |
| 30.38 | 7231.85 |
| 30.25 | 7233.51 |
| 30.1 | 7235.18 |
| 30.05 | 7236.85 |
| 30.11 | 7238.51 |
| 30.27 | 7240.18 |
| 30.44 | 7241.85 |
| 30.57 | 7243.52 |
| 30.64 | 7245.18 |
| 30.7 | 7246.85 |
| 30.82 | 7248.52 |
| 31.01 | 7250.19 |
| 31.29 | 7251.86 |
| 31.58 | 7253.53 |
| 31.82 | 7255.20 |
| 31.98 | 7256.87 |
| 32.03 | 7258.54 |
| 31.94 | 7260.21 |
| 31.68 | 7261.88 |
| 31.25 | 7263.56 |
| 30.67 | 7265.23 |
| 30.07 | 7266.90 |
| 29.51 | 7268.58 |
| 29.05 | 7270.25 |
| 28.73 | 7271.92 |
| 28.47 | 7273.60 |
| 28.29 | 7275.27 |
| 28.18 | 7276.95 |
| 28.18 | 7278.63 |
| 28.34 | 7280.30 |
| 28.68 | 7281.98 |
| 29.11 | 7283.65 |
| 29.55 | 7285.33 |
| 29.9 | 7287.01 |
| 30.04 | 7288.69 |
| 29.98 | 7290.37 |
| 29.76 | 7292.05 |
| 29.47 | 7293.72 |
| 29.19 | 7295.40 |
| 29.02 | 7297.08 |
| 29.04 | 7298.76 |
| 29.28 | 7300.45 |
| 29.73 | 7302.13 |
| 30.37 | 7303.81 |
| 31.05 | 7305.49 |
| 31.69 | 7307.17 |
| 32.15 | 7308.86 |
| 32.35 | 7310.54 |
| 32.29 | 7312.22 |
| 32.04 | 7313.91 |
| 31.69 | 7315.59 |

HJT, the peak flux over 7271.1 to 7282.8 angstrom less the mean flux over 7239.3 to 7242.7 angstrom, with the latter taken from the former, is -1.6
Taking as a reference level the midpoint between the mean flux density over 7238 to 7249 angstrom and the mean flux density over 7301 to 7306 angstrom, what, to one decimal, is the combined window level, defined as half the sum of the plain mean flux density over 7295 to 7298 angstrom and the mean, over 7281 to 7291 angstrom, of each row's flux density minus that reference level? 14.1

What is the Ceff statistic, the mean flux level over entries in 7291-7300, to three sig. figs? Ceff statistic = 29.3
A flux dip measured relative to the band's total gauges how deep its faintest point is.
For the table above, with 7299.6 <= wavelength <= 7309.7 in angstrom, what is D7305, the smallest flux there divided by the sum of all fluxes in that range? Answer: 0.159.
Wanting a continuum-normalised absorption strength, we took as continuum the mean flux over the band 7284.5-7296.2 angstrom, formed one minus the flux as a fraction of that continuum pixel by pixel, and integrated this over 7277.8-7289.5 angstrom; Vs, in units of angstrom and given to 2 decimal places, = 0.23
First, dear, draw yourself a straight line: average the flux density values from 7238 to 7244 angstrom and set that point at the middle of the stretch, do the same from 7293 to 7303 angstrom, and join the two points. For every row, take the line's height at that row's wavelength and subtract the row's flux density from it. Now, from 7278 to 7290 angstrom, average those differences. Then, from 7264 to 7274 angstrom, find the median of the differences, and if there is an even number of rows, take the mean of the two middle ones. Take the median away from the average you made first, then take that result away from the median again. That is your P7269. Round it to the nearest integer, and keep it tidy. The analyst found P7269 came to 1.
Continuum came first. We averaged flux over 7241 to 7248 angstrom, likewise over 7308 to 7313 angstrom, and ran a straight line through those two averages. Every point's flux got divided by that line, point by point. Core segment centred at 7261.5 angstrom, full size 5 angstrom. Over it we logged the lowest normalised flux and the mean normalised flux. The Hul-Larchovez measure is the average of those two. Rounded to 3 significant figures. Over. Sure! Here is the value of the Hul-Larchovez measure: 1.01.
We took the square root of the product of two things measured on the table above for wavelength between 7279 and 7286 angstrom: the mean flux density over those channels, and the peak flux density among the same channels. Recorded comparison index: 29.2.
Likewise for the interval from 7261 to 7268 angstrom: 31.3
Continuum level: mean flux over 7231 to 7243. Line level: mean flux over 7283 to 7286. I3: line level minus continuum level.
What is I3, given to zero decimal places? -1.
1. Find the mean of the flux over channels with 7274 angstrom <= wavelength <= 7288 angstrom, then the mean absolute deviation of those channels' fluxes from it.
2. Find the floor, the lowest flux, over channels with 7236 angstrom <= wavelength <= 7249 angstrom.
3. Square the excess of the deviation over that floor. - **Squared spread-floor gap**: 870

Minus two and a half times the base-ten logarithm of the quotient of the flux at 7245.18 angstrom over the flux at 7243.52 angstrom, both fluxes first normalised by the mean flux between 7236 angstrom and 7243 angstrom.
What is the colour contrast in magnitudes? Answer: -0.002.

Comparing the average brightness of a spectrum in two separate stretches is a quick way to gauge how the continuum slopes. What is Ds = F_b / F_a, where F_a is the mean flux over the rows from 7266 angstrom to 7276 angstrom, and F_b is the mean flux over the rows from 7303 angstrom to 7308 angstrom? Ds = 1.069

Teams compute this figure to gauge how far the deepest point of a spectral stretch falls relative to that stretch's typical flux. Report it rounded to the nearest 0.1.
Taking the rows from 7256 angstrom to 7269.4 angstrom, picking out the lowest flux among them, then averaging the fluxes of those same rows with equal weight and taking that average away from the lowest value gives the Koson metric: -1.6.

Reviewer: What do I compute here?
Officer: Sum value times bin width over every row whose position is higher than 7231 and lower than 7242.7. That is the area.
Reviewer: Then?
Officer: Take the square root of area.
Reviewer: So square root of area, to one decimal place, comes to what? 18.8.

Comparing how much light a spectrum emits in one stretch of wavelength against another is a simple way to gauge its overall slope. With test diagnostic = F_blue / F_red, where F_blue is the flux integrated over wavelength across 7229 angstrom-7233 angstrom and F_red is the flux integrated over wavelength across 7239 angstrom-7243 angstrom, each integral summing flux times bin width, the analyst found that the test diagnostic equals 1.00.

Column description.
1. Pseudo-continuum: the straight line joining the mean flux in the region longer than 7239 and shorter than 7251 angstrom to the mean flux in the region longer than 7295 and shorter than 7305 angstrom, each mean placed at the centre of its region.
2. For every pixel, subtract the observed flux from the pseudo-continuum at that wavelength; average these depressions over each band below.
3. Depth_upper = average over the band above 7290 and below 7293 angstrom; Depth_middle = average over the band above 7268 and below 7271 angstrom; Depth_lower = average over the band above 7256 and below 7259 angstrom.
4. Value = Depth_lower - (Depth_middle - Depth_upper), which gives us -2.7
